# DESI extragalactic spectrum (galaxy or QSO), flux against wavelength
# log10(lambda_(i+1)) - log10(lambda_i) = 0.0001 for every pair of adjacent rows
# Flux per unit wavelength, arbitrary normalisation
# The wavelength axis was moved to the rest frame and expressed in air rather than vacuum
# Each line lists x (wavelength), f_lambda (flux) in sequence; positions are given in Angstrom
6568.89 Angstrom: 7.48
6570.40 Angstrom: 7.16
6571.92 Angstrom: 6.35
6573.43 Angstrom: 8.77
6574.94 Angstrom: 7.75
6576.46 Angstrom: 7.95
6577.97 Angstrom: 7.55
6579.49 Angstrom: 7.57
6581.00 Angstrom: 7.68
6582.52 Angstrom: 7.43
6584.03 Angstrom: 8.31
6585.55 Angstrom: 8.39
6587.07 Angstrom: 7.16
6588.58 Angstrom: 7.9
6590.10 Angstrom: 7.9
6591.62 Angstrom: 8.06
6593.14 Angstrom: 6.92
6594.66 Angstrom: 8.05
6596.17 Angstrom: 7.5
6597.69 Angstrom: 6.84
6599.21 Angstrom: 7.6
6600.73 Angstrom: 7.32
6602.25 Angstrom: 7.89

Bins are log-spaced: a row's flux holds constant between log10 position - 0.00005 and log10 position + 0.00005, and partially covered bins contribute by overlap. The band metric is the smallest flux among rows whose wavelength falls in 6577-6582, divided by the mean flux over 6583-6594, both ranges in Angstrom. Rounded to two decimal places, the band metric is 0.97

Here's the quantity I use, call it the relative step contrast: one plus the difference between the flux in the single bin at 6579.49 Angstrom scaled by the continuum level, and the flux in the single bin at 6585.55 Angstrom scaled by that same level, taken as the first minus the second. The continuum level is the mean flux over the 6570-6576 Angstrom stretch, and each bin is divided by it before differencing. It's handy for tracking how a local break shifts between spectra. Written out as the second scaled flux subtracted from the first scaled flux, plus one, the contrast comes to 0.89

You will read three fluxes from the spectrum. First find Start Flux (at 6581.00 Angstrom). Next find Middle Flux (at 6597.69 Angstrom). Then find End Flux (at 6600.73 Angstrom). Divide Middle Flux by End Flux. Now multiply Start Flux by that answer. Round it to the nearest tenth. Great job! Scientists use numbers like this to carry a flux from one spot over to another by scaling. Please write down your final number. 7.2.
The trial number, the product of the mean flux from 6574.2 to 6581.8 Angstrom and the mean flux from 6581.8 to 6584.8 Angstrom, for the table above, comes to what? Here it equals 60.6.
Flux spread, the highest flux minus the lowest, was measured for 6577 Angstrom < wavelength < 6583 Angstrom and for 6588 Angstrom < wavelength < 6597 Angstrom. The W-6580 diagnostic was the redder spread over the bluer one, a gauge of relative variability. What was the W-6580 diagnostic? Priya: 4.6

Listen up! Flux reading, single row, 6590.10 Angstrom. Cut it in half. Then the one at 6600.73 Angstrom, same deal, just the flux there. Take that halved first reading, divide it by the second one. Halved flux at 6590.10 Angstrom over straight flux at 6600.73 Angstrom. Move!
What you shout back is 0.54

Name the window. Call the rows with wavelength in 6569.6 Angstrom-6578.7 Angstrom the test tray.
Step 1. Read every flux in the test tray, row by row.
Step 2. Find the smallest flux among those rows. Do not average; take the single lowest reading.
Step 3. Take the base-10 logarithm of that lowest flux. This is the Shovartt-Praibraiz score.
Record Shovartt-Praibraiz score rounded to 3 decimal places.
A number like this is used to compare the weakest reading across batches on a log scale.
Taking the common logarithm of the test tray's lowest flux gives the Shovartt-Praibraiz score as 0.803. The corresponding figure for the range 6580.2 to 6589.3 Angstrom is 0.855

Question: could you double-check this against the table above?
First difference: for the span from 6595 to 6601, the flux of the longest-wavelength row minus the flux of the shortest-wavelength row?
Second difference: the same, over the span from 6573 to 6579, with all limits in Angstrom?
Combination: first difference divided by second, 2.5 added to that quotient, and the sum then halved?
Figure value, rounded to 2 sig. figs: 1.3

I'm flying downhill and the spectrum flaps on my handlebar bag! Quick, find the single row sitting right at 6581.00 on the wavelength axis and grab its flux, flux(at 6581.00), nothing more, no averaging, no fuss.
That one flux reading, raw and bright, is 7.68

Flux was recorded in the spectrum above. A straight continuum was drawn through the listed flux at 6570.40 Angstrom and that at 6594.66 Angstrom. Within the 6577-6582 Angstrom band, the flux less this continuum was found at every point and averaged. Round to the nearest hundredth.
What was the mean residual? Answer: 0.11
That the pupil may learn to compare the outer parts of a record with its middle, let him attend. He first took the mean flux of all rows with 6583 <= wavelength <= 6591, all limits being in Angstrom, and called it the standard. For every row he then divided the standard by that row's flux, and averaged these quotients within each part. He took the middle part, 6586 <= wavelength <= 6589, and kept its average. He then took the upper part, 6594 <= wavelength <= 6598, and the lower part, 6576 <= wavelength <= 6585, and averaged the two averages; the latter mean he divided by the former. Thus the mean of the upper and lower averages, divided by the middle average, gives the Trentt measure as 0.99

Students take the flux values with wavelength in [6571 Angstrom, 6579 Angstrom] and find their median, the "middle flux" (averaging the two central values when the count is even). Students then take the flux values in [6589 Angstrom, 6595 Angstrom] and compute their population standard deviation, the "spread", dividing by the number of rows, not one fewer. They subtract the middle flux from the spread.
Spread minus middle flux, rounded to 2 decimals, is -7.28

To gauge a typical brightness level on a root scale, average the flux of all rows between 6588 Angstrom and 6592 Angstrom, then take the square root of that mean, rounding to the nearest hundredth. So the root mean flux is 2.82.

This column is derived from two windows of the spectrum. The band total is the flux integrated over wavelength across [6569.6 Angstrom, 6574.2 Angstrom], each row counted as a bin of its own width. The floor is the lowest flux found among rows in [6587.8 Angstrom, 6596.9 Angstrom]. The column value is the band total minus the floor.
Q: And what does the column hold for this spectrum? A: 27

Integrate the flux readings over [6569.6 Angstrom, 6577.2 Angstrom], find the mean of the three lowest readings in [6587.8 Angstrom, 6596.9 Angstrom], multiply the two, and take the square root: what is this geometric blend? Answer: 20.7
